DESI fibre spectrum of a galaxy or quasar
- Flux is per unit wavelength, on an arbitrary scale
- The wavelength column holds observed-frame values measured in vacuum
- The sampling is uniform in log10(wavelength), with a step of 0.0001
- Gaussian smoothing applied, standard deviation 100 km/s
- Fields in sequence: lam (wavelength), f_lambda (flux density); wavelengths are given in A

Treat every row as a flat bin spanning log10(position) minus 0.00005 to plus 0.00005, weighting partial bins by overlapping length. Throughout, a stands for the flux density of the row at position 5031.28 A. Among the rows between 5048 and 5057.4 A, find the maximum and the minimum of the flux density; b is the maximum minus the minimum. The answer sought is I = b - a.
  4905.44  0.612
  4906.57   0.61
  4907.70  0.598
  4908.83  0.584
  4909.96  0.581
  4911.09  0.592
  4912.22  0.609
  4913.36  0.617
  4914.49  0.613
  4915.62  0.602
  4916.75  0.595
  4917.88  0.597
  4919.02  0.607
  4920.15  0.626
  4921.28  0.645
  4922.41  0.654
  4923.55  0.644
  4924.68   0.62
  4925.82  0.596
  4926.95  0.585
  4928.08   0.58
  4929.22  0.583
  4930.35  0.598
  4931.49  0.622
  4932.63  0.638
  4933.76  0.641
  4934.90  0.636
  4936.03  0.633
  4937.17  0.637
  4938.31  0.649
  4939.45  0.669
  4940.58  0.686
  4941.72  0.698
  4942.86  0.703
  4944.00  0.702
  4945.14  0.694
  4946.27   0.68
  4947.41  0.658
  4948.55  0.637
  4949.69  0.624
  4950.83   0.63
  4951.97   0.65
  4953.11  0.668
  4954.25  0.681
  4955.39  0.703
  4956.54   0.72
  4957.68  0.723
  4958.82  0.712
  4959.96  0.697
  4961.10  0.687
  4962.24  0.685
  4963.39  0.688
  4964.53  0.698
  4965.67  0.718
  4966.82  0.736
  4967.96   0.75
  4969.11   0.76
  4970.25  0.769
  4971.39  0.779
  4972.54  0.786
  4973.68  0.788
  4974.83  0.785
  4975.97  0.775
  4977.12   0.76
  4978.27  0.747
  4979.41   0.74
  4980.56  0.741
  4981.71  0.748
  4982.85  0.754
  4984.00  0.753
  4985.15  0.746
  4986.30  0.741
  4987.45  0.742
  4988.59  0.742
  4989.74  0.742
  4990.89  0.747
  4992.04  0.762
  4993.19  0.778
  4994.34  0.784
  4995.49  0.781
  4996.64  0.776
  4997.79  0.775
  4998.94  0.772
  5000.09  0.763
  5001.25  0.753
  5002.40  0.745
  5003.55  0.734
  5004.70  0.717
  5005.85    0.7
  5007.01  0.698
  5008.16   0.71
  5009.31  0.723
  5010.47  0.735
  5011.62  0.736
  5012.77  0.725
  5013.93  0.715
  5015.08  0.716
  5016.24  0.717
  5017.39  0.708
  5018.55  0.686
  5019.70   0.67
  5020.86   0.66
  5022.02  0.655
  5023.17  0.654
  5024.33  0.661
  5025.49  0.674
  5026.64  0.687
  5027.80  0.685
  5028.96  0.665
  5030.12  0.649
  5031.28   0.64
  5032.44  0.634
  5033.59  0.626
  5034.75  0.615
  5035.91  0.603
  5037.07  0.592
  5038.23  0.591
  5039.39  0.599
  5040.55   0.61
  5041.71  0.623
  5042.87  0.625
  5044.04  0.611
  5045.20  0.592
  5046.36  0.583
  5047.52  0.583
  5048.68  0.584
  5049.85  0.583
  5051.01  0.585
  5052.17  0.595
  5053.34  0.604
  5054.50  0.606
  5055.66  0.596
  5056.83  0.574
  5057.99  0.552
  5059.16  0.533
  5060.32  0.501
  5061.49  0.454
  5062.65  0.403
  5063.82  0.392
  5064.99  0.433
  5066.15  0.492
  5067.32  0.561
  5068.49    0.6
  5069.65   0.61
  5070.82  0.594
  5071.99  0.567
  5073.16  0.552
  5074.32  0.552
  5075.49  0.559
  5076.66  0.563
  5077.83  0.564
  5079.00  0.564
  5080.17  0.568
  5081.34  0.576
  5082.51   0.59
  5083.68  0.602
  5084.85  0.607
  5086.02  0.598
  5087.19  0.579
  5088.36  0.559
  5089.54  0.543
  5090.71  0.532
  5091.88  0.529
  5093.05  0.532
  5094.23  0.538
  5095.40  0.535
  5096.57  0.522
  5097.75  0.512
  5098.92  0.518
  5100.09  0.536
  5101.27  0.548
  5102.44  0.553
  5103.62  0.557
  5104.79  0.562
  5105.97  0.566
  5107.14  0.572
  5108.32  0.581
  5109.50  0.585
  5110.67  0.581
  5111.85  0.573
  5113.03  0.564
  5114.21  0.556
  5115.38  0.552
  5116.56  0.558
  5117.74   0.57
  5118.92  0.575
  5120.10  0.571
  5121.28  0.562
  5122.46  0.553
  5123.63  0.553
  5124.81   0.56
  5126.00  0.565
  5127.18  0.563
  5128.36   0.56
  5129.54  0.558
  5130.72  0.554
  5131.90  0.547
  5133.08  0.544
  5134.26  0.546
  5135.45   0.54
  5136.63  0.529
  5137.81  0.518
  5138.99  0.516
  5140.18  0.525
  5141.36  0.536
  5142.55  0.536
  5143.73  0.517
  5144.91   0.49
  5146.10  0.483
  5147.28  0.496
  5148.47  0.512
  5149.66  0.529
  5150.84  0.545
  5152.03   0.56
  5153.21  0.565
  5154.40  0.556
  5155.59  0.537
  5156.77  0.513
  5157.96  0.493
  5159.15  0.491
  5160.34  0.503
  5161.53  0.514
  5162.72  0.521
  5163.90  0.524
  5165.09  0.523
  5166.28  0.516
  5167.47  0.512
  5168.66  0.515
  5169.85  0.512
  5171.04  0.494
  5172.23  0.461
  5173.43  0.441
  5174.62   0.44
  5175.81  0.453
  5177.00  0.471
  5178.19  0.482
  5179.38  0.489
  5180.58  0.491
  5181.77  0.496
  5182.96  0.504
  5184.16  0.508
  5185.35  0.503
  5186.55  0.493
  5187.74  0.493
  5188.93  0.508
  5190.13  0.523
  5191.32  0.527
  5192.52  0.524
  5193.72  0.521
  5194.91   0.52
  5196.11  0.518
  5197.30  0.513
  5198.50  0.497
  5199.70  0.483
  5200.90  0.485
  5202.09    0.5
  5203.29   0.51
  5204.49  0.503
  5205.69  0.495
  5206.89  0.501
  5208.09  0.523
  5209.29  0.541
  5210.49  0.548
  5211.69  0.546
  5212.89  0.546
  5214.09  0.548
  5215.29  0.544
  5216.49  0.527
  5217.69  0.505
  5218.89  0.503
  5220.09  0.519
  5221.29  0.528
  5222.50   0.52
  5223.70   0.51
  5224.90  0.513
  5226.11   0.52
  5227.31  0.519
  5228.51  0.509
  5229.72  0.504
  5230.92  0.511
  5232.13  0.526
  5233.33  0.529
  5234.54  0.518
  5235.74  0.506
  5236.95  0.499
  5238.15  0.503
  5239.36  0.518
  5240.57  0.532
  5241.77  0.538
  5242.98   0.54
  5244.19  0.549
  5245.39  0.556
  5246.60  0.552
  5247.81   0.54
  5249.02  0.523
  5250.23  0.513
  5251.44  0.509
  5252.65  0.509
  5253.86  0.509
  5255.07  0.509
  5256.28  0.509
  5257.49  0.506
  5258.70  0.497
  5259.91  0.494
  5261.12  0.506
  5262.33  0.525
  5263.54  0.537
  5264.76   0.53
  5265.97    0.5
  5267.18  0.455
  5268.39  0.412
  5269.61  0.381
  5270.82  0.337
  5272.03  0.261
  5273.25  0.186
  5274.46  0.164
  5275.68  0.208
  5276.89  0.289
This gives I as -0.61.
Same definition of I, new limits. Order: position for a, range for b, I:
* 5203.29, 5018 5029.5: -0.48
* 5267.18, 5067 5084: -0.40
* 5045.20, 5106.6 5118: -0.56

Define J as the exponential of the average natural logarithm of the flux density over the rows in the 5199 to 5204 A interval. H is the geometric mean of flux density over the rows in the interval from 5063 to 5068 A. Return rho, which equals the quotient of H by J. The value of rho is 0.9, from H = 0.47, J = 0.49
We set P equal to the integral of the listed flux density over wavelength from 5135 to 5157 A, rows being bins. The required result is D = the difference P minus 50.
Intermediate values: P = 11.6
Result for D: -38.4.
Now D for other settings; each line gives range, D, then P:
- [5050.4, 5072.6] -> -38.0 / 12.0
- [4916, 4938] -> -36.4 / 13.6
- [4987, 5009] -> -33.5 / 16.5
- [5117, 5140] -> -37.3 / 12.7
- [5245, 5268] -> -38.2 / 11.8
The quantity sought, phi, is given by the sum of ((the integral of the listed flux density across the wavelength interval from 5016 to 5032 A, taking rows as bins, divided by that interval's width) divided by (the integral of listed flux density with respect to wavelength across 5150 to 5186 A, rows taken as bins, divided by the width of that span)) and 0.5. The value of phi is 1.83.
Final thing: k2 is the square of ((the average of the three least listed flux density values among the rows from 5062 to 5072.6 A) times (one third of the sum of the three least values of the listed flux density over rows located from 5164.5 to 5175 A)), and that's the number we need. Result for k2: 0.03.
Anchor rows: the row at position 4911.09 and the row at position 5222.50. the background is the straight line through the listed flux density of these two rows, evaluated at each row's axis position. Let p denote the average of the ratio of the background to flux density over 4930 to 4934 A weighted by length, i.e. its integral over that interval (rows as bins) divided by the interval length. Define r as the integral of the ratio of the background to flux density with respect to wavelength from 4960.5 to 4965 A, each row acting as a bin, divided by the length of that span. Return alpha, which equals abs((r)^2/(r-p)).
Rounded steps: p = 0.94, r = 0.84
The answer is 7.2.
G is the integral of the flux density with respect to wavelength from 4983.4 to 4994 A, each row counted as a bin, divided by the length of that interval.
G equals 0.75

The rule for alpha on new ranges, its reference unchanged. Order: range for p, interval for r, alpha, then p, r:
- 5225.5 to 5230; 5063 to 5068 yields 7.3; 1.01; 1.21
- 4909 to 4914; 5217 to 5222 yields 41.3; 0.99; 1.01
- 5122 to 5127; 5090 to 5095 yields 17.7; 0.97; 1.03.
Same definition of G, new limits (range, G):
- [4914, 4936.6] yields 0.62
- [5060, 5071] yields 0.50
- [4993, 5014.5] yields 0.74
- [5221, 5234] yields 0.52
